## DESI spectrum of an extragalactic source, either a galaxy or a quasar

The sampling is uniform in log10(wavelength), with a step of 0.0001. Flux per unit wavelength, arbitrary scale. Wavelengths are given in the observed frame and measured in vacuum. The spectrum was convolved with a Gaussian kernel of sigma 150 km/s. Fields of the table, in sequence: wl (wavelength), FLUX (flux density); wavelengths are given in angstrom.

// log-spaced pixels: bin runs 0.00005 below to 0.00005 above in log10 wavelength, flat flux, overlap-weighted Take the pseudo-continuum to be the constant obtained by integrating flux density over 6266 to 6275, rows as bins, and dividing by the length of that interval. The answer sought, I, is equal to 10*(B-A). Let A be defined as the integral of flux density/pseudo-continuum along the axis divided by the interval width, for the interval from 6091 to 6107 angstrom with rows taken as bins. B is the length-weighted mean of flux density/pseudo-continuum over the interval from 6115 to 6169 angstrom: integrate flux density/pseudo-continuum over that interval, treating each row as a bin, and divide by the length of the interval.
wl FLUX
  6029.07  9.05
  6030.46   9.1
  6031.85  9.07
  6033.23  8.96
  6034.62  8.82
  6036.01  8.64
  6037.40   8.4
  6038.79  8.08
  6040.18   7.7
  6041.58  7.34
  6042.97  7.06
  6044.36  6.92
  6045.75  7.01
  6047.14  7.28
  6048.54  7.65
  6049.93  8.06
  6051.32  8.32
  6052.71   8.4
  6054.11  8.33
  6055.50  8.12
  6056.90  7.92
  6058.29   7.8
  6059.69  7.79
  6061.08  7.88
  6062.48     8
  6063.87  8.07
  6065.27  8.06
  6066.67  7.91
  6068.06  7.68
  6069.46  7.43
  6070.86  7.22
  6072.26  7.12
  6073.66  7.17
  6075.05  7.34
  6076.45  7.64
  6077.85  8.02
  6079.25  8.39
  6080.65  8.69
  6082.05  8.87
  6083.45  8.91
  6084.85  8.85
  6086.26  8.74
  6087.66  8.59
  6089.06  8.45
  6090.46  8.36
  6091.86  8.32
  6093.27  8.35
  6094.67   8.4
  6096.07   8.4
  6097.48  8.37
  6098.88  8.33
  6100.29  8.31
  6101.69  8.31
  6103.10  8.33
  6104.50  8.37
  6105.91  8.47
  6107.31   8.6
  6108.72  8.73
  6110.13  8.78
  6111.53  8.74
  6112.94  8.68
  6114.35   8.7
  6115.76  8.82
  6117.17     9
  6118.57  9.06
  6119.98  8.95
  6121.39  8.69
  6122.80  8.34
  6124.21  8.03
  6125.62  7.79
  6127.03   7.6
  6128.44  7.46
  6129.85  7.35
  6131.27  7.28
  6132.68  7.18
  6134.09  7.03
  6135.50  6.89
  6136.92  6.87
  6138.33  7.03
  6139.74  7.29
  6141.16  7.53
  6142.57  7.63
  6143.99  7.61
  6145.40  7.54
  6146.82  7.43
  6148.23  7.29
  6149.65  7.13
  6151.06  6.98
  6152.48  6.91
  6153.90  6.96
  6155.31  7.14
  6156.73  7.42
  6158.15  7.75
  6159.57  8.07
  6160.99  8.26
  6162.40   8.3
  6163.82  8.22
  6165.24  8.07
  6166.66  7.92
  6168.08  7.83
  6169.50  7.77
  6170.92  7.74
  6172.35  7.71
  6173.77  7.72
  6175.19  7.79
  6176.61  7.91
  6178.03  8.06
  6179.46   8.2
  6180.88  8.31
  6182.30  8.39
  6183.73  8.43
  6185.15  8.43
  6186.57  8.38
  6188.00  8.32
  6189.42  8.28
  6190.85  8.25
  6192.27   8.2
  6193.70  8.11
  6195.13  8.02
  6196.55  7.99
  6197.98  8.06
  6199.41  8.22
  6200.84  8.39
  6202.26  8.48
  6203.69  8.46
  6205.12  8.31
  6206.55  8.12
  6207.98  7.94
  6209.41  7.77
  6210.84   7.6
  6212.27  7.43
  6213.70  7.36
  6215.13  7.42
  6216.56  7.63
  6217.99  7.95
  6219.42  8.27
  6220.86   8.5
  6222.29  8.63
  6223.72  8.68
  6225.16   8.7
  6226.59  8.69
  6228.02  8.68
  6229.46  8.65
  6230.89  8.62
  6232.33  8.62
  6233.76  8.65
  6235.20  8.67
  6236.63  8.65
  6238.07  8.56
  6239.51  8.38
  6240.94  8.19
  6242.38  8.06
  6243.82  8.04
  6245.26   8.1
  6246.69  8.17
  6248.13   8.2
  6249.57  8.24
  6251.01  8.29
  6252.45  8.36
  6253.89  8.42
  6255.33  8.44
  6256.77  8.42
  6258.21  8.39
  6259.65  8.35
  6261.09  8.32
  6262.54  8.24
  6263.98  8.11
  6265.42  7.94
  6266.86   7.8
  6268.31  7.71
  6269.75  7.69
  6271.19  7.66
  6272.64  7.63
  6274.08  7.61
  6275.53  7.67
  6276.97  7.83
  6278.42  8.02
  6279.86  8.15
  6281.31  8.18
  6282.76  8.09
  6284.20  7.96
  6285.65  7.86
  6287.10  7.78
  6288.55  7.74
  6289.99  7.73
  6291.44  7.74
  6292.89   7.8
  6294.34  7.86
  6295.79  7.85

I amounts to -0.9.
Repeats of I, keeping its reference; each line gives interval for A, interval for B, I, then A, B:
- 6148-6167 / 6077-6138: 0.9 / 0.99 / 1.08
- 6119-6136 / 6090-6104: 0.8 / 1.01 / 1.09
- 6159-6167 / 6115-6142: -0.5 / 1.06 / 1.02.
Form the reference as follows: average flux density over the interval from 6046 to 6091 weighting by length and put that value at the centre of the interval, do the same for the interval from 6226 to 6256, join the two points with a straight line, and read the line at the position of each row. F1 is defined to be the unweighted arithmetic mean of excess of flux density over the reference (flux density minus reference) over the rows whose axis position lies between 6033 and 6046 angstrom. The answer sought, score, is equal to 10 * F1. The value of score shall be -1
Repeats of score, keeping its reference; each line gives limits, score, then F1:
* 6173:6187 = -1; -0.11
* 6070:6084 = -1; -0.11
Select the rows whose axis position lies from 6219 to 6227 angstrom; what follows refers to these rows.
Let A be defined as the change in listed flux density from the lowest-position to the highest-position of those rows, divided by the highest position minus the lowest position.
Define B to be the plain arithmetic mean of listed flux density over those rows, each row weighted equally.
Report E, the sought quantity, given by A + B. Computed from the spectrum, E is 8.64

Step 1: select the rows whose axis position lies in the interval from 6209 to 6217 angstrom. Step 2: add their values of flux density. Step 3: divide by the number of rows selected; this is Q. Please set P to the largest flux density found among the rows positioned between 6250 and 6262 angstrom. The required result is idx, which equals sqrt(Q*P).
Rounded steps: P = 8.44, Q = 7.5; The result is 7.97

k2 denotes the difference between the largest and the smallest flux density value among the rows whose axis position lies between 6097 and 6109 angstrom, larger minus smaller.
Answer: 0.42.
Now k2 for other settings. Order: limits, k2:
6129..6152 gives 0.76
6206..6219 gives 0.76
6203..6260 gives 1.34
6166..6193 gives 0.72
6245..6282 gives 0.83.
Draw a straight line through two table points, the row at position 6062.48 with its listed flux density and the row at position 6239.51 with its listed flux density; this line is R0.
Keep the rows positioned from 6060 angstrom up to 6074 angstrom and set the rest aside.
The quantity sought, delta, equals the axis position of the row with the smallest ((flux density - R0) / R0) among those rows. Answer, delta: 6072.26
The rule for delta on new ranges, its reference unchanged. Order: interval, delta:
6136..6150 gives 6136.92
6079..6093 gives 6091.86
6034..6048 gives 6044.36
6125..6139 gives 6136.92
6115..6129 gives 6128.44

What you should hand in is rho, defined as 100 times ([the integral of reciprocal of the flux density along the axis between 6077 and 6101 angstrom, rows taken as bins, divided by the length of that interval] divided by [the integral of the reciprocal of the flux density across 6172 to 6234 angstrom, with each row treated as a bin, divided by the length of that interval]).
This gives 96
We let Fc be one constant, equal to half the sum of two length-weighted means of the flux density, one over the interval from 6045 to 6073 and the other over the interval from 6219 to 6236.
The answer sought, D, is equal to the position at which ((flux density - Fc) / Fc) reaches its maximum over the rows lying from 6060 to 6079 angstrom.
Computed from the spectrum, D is 6063.87 angstrom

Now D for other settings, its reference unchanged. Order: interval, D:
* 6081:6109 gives 6083.45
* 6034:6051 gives 6034.62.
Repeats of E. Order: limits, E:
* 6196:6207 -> 8.27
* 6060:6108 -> 8.19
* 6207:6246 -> 8.24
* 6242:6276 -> 8.07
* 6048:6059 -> 8.09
